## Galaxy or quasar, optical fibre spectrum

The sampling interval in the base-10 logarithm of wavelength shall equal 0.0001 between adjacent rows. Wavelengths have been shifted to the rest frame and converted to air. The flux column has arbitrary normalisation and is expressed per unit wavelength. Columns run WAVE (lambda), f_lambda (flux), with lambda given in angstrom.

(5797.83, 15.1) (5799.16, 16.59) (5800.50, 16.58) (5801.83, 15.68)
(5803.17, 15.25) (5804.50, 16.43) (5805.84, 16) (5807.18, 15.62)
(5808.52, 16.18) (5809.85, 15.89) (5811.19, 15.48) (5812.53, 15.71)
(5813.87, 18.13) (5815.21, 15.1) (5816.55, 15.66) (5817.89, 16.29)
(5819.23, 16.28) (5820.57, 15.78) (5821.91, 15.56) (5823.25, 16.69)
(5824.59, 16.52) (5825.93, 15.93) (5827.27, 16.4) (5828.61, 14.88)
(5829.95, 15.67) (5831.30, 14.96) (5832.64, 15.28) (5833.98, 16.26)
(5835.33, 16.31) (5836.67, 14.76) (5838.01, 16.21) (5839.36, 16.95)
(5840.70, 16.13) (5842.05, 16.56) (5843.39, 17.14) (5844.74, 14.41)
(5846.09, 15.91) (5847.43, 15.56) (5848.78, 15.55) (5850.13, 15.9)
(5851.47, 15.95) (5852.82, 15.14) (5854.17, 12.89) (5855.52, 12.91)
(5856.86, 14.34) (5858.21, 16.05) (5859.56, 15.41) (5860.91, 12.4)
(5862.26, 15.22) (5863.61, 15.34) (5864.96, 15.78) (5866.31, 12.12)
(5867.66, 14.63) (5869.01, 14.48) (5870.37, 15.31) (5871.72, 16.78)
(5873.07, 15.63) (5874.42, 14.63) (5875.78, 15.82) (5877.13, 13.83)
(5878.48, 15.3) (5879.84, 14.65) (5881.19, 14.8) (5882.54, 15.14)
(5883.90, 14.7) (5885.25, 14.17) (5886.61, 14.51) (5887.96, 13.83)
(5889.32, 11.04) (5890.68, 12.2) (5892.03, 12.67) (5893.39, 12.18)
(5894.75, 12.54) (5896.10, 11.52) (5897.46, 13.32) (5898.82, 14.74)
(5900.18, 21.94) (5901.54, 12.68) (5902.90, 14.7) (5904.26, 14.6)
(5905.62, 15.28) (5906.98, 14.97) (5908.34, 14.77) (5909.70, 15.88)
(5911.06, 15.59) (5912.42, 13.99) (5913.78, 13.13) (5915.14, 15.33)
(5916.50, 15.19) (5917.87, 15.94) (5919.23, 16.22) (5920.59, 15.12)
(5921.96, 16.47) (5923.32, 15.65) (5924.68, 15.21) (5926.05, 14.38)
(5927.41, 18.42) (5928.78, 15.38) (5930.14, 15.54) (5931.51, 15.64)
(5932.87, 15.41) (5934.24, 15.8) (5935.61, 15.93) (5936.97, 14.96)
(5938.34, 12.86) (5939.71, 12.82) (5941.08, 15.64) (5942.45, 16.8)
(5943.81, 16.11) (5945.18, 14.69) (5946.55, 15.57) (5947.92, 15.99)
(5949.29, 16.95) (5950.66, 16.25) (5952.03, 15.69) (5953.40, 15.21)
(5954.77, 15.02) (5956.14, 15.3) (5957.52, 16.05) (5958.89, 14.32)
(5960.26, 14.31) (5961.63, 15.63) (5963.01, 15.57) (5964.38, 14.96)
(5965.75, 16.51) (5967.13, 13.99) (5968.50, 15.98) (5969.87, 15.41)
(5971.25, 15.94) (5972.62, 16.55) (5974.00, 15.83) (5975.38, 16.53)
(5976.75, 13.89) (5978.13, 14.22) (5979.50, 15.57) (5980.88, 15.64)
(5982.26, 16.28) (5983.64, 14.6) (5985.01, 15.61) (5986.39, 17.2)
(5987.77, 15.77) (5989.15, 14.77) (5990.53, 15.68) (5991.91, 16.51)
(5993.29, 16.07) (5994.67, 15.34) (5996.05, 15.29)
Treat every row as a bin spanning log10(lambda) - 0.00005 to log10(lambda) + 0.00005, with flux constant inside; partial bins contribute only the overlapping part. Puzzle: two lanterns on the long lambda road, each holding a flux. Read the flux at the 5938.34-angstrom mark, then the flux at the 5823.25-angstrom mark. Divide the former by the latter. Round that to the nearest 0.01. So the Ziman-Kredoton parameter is 0.77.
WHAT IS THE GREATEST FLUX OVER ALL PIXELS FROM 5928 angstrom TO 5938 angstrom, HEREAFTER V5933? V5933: 15.93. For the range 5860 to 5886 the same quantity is 16.78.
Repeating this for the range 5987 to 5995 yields 16.51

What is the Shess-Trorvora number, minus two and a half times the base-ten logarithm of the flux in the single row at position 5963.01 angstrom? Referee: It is -2.98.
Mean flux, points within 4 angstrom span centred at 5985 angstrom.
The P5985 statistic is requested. 15.8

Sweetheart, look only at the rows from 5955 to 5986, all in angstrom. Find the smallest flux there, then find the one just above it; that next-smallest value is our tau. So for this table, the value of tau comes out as 13.99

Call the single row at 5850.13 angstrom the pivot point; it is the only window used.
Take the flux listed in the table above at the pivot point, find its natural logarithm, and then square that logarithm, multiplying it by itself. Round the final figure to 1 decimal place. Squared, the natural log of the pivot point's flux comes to 7.7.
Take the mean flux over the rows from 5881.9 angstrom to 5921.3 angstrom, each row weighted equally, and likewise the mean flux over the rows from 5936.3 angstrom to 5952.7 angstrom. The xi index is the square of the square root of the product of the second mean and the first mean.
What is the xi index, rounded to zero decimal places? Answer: 221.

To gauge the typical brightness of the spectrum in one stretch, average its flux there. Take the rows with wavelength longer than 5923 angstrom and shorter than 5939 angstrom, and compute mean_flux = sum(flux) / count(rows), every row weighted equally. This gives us 15.4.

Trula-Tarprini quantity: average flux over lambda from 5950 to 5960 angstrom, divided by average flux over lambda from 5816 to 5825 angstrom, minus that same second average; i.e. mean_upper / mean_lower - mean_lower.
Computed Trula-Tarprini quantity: -15.2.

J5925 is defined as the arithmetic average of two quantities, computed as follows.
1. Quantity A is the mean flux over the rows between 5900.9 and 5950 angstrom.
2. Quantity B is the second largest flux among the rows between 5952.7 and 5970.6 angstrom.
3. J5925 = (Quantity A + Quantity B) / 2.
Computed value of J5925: 15.7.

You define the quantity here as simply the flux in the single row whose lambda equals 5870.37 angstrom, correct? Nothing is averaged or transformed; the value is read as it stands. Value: 15.31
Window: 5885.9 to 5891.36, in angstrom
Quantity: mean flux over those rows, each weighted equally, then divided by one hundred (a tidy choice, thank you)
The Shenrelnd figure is 0.129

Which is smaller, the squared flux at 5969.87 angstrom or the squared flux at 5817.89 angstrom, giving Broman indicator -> 237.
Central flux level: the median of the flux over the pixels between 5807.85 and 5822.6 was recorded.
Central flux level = 15.8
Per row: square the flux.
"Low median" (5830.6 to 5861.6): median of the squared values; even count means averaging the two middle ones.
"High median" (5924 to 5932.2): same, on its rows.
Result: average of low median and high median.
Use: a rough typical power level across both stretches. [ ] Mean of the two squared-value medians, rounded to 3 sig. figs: 241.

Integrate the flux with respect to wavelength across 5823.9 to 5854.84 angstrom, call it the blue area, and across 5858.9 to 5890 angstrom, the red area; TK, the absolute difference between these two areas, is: 32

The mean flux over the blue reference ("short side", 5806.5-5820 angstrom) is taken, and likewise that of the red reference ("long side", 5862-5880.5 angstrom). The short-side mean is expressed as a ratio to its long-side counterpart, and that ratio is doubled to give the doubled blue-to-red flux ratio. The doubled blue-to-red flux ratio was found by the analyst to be 2.14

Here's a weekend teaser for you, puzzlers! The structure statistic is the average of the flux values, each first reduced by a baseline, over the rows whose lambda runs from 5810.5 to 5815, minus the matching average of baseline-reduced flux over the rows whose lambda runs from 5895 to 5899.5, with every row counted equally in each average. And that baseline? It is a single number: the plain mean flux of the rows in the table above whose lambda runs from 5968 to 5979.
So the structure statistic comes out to 3.2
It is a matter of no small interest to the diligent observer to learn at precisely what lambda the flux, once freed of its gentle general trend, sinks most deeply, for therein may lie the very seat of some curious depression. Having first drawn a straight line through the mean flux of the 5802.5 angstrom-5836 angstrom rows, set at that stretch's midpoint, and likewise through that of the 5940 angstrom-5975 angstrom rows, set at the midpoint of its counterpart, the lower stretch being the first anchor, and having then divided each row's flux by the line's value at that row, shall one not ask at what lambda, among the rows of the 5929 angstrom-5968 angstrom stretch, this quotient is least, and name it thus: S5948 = 5939.71 angstrom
